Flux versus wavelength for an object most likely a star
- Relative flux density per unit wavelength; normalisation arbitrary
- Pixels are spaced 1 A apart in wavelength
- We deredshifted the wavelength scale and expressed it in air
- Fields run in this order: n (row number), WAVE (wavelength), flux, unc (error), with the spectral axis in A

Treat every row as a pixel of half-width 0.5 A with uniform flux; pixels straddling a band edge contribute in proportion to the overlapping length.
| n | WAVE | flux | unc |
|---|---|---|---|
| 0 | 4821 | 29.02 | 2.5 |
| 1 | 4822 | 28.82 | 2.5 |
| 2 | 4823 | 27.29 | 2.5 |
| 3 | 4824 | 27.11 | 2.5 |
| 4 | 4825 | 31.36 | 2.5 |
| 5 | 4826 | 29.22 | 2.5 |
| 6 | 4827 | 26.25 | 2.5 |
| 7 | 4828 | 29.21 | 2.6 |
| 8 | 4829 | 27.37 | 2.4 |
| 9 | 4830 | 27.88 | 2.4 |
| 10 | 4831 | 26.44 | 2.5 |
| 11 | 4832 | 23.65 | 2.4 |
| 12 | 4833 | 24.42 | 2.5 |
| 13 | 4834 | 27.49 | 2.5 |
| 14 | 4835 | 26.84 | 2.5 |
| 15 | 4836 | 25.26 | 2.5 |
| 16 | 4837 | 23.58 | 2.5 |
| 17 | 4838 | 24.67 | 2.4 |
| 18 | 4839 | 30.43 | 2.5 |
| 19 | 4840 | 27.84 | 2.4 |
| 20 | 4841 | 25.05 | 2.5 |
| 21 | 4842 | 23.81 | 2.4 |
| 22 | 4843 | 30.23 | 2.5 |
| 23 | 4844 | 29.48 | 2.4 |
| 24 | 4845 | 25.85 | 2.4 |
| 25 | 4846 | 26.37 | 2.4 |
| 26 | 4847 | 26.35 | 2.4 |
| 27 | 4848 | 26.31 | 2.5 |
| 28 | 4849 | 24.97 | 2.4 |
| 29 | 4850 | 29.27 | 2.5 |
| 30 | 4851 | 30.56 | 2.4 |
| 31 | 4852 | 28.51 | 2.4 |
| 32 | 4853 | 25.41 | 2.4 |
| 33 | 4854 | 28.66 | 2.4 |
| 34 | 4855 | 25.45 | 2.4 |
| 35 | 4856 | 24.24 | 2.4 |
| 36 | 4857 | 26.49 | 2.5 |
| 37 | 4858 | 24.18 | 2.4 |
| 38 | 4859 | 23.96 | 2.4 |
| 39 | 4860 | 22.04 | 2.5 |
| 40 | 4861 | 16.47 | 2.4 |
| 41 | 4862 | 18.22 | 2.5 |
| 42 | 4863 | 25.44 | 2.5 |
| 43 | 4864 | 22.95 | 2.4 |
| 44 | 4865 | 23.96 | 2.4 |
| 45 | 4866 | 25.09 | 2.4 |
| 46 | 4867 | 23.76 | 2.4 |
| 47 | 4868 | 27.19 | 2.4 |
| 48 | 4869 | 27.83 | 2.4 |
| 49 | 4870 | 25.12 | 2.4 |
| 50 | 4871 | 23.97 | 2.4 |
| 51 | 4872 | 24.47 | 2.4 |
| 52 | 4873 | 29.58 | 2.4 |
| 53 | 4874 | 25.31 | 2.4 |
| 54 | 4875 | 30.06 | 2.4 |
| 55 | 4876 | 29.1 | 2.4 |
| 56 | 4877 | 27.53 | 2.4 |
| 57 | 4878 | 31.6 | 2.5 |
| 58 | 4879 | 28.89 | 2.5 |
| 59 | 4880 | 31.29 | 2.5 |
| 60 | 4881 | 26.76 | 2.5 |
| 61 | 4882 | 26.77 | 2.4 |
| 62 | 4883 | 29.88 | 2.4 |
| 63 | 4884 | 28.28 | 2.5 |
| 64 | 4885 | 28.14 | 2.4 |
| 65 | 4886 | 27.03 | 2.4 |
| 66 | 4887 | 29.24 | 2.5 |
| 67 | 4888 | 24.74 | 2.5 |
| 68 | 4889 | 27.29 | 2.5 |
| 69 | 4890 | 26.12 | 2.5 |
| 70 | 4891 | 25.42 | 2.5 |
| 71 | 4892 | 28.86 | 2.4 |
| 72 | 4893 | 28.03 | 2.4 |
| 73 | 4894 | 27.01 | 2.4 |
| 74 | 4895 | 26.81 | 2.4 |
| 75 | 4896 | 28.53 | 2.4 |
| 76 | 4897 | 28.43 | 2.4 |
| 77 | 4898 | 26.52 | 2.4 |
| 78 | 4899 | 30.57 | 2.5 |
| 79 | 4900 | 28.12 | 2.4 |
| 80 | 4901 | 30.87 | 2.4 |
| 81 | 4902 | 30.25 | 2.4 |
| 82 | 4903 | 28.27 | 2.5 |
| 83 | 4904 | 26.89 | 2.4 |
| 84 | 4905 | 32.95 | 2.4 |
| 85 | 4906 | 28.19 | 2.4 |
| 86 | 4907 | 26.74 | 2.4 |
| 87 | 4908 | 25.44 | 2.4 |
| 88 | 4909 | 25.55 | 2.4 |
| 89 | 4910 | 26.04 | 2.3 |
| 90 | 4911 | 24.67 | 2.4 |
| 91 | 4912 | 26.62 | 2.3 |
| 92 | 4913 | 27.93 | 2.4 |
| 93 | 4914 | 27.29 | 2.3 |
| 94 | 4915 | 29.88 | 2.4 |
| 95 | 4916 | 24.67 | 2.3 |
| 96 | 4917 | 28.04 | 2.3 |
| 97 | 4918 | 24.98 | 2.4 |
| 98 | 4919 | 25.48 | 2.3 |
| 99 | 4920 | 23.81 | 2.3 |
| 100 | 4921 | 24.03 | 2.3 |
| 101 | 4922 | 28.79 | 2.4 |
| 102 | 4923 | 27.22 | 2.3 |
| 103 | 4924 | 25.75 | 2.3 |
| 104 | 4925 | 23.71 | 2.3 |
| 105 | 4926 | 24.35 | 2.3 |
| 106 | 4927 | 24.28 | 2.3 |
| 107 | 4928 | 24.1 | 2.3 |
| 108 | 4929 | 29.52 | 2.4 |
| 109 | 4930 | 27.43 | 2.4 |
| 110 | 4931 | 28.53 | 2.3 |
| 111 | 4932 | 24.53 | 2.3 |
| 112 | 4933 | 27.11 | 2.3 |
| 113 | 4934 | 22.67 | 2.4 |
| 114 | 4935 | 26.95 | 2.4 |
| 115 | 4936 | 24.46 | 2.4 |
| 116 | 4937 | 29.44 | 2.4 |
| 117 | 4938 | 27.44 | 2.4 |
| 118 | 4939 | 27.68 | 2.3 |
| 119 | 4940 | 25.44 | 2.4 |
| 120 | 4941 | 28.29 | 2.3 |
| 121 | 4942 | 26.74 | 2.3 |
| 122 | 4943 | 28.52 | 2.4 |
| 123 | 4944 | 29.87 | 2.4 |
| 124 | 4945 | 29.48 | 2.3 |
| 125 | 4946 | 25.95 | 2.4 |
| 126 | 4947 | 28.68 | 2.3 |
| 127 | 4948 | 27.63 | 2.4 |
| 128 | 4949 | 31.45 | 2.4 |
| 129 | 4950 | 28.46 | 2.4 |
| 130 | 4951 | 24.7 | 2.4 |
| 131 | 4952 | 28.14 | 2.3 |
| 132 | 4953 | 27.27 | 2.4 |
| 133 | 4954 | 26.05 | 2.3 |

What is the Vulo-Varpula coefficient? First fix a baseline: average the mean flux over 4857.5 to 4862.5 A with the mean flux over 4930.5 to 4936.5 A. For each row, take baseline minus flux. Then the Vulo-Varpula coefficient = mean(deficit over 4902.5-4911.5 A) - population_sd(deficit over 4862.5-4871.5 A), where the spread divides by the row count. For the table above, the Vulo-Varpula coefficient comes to -5.4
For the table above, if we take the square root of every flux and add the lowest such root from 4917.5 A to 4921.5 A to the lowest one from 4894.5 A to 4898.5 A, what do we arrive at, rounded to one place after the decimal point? 10.0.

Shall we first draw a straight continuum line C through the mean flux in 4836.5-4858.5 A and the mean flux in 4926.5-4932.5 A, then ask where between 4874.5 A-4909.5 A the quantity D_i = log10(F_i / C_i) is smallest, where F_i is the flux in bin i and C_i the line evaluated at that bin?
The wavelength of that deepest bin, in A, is 4888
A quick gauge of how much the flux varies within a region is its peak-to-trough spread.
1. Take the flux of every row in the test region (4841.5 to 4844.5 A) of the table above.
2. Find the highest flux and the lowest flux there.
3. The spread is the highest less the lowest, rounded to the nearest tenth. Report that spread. 6.4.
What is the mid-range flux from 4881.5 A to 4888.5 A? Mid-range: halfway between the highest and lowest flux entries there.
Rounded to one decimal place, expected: 27.3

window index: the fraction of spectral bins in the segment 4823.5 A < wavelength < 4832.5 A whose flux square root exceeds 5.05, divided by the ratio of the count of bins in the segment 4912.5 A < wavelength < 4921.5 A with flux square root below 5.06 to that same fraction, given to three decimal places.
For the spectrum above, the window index 0.158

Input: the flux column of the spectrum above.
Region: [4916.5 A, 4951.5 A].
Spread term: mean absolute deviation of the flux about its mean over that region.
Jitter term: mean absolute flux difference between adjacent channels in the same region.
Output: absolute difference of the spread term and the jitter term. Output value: 0.42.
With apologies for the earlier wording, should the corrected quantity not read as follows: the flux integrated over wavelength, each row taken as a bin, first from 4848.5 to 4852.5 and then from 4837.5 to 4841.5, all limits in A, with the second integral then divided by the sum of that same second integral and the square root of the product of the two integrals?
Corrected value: 0.494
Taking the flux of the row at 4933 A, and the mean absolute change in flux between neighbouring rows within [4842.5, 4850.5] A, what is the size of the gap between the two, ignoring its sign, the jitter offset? 25.6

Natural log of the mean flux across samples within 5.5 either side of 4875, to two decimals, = 3.33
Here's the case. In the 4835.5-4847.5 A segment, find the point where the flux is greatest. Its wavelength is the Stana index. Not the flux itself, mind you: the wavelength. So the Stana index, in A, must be 4839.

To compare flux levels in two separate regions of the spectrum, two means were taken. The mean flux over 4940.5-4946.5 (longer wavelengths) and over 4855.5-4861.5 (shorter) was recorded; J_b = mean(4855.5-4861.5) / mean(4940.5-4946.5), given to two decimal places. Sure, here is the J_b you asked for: 0.81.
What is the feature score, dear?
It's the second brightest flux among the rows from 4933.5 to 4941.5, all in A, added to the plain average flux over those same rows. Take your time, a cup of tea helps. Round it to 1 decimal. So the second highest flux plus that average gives 54.8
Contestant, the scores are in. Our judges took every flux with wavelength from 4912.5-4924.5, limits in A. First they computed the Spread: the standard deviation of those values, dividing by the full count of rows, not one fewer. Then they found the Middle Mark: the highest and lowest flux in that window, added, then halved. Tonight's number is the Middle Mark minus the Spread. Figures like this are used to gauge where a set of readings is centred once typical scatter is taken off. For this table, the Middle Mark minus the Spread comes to 25.0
